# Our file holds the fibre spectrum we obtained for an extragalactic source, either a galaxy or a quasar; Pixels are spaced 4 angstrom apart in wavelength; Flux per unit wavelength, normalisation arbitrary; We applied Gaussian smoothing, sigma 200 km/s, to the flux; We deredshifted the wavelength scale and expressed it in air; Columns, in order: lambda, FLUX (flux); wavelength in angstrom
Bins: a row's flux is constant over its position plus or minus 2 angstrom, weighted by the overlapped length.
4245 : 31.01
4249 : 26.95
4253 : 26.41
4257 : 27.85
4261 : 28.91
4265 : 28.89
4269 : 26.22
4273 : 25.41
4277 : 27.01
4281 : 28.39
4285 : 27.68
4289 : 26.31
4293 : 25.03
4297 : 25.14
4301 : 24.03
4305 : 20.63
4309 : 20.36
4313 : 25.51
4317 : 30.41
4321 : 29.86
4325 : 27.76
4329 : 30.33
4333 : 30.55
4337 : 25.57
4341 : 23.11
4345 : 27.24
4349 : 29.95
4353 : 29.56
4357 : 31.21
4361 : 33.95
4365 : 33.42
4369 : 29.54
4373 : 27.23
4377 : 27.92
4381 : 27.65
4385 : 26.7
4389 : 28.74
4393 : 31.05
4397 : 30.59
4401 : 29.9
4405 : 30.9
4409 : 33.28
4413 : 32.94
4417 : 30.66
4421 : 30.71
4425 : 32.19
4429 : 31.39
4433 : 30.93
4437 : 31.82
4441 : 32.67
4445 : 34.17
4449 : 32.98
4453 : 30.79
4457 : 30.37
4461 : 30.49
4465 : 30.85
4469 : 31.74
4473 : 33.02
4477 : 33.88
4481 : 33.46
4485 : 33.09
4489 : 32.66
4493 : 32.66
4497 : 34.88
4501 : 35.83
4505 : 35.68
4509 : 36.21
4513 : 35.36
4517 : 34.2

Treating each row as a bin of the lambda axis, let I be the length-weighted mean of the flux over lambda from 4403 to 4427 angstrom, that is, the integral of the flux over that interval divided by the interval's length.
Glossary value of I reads 32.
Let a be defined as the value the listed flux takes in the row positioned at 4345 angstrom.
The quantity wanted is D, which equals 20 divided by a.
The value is 0.73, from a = 27.24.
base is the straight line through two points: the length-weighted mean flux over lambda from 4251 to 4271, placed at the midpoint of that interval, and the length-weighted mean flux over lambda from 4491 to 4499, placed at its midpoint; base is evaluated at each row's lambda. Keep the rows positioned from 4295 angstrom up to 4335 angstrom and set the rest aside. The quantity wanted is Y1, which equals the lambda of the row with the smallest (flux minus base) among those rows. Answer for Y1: 4309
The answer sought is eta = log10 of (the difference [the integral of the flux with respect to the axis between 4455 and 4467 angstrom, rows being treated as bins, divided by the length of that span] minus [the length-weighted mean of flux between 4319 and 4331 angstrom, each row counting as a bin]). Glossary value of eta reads 0.1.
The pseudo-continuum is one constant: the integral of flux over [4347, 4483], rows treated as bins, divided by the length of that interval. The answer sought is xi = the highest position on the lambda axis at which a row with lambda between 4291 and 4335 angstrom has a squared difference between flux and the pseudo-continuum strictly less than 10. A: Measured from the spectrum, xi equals 4333 angstrom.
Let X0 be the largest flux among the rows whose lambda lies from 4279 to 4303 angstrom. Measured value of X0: 28.39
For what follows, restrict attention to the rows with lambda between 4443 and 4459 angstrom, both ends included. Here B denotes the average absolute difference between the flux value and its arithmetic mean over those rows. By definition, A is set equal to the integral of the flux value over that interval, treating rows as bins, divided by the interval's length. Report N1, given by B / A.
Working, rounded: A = 32.1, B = 1.5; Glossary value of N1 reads 0.047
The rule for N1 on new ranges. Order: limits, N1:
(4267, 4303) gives 0.042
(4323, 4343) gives 0.091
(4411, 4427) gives 0.030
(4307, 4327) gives 0.115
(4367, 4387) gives 0.027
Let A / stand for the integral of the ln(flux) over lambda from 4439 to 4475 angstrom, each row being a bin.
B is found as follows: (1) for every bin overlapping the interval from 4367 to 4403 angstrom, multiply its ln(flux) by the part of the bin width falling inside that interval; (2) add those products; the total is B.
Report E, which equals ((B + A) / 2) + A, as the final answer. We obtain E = 247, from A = 125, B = 121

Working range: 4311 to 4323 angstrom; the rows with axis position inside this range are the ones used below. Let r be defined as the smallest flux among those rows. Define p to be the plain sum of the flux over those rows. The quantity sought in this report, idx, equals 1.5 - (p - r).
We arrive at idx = -59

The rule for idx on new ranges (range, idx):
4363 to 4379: -89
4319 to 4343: -143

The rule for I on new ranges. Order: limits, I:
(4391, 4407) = 31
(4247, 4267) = 28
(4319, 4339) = 29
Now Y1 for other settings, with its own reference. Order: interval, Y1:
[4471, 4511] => 4493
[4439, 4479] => 4457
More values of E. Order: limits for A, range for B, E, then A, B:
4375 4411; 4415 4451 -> 245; 122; 125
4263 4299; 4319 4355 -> 237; 118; 120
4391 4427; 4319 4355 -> 246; 124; 120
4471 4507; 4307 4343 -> 249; 127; 118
